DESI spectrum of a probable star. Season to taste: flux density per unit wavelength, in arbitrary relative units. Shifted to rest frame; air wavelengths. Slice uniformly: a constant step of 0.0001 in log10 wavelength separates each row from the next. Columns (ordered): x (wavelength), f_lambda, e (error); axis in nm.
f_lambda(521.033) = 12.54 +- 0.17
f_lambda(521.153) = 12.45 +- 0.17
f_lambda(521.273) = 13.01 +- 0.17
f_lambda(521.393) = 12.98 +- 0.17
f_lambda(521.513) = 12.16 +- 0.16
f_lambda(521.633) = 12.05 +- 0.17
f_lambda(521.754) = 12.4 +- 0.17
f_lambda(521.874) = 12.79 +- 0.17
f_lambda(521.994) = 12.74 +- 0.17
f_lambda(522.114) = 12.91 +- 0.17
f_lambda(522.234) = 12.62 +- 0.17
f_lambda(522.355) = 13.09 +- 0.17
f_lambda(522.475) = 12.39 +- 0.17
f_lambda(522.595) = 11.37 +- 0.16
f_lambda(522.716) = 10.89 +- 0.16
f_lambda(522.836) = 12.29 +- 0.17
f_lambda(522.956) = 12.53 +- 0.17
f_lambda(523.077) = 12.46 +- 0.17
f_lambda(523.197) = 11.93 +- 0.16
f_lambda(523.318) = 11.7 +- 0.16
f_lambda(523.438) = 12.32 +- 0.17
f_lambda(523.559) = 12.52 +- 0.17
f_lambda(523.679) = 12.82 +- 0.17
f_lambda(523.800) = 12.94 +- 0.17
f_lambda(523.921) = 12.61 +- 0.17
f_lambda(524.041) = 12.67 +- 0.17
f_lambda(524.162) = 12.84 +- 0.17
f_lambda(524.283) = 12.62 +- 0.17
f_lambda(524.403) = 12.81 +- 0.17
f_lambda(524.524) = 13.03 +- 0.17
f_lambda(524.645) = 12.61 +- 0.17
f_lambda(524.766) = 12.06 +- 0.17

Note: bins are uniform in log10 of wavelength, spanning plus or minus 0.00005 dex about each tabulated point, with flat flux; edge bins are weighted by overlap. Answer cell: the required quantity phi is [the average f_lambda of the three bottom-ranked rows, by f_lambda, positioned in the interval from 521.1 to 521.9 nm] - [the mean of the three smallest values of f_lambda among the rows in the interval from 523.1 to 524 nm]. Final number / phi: 0.2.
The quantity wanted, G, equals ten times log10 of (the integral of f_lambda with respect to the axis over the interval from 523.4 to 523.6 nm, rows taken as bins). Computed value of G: 3.9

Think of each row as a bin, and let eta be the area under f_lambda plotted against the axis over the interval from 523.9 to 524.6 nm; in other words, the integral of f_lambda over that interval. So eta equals 8.9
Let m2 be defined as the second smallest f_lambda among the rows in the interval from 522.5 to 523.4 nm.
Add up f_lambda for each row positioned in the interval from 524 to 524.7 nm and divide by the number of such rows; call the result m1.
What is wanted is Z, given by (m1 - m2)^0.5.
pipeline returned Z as 1.2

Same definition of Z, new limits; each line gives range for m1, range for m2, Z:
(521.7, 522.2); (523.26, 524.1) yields 0.6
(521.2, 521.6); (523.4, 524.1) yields 0.4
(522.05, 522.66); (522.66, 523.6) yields 0.9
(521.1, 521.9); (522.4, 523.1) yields 1.1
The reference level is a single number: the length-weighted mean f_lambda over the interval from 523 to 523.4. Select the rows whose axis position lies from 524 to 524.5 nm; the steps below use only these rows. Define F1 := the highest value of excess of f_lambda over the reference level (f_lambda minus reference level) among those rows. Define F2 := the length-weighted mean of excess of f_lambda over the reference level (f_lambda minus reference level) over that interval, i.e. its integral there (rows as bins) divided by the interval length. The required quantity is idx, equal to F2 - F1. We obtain -0.08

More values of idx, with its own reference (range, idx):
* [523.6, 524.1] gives -0.19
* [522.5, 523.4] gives -0.62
